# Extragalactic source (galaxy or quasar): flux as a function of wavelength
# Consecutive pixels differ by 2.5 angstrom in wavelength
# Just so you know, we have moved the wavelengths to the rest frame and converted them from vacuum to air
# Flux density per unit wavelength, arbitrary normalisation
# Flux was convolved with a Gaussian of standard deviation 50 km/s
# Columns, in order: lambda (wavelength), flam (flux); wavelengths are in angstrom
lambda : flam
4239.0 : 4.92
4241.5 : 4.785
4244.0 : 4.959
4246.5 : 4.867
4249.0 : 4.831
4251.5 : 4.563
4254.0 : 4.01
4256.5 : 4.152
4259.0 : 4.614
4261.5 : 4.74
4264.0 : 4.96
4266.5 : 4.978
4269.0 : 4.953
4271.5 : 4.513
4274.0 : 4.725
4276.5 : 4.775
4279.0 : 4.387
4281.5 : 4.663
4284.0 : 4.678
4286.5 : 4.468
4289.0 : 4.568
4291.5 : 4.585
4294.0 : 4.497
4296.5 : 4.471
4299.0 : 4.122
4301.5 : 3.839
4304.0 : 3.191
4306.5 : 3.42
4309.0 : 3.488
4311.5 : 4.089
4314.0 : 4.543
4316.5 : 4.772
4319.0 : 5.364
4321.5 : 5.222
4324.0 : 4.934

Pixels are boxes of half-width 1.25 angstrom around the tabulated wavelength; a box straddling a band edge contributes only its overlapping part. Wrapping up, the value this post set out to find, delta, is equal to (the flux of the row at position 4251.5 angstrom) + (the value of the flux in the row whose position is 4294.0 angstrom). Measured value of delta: 9.06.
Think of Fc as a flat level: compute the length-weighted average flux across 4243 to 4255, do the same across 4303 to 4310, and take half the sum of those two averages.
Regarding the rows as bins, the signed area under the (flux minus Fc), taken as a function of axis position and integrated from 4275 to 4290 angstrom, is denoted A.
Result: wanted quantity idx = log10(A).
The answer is 0.94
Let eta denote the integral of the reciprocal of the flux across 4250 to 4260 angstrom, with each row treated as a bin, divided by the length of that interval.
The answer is 0.231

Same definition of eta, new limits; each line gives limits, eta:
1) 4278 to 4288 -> 0.220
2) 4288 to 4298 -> 0.221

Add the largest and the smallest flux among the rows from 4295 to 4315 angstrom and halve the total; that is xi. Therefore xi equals 3.87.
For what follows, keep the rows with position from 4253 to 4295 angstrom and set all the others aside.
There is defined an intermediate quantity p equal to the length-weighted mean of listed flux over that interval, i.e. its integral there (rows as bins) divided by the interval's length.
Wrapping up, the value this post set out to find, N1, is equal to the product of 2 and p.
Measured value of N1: 9.22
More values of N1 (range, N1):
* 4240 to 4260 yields 9.20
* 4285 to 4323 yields 8.63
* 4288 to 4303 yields 8.65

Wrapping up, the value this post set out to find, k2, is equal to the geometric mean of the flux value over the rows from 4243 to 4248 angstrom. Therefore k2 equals 4.91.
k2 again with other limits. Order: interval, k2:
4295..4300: 4.29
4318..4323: 5.29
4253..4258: 4.08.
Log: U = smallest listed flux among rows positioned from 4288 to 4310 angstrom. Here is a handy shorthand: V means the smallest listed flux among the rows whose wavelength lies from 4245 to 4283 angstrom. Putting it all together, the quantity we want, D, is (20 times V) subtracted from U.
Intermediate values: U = 3.191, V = 4.01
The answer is -77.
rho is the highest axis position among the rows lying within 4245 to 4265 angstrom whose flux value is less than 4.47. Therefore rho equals 4256.5 angstrom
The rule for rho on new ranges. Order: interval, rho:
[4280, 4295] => 4286.5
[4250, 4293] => 4286.5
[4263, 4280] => 4279.0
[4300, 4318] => 4311.5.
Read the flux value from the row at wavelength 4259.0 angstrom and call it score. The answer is 4.614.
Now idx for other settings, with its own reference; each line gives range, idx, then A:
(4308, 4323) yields 0.95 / 8.9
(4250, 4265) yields 0.87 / 7.4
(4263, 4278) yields 1.08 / 12.0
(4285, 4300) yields 0.83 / 6.8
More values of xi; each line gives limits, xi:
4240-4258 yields 4.48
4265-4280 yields 4.68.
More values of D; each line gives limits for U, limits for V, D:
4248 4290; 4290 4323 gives -60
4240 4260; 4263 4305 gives -60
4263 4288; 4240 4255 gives -76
